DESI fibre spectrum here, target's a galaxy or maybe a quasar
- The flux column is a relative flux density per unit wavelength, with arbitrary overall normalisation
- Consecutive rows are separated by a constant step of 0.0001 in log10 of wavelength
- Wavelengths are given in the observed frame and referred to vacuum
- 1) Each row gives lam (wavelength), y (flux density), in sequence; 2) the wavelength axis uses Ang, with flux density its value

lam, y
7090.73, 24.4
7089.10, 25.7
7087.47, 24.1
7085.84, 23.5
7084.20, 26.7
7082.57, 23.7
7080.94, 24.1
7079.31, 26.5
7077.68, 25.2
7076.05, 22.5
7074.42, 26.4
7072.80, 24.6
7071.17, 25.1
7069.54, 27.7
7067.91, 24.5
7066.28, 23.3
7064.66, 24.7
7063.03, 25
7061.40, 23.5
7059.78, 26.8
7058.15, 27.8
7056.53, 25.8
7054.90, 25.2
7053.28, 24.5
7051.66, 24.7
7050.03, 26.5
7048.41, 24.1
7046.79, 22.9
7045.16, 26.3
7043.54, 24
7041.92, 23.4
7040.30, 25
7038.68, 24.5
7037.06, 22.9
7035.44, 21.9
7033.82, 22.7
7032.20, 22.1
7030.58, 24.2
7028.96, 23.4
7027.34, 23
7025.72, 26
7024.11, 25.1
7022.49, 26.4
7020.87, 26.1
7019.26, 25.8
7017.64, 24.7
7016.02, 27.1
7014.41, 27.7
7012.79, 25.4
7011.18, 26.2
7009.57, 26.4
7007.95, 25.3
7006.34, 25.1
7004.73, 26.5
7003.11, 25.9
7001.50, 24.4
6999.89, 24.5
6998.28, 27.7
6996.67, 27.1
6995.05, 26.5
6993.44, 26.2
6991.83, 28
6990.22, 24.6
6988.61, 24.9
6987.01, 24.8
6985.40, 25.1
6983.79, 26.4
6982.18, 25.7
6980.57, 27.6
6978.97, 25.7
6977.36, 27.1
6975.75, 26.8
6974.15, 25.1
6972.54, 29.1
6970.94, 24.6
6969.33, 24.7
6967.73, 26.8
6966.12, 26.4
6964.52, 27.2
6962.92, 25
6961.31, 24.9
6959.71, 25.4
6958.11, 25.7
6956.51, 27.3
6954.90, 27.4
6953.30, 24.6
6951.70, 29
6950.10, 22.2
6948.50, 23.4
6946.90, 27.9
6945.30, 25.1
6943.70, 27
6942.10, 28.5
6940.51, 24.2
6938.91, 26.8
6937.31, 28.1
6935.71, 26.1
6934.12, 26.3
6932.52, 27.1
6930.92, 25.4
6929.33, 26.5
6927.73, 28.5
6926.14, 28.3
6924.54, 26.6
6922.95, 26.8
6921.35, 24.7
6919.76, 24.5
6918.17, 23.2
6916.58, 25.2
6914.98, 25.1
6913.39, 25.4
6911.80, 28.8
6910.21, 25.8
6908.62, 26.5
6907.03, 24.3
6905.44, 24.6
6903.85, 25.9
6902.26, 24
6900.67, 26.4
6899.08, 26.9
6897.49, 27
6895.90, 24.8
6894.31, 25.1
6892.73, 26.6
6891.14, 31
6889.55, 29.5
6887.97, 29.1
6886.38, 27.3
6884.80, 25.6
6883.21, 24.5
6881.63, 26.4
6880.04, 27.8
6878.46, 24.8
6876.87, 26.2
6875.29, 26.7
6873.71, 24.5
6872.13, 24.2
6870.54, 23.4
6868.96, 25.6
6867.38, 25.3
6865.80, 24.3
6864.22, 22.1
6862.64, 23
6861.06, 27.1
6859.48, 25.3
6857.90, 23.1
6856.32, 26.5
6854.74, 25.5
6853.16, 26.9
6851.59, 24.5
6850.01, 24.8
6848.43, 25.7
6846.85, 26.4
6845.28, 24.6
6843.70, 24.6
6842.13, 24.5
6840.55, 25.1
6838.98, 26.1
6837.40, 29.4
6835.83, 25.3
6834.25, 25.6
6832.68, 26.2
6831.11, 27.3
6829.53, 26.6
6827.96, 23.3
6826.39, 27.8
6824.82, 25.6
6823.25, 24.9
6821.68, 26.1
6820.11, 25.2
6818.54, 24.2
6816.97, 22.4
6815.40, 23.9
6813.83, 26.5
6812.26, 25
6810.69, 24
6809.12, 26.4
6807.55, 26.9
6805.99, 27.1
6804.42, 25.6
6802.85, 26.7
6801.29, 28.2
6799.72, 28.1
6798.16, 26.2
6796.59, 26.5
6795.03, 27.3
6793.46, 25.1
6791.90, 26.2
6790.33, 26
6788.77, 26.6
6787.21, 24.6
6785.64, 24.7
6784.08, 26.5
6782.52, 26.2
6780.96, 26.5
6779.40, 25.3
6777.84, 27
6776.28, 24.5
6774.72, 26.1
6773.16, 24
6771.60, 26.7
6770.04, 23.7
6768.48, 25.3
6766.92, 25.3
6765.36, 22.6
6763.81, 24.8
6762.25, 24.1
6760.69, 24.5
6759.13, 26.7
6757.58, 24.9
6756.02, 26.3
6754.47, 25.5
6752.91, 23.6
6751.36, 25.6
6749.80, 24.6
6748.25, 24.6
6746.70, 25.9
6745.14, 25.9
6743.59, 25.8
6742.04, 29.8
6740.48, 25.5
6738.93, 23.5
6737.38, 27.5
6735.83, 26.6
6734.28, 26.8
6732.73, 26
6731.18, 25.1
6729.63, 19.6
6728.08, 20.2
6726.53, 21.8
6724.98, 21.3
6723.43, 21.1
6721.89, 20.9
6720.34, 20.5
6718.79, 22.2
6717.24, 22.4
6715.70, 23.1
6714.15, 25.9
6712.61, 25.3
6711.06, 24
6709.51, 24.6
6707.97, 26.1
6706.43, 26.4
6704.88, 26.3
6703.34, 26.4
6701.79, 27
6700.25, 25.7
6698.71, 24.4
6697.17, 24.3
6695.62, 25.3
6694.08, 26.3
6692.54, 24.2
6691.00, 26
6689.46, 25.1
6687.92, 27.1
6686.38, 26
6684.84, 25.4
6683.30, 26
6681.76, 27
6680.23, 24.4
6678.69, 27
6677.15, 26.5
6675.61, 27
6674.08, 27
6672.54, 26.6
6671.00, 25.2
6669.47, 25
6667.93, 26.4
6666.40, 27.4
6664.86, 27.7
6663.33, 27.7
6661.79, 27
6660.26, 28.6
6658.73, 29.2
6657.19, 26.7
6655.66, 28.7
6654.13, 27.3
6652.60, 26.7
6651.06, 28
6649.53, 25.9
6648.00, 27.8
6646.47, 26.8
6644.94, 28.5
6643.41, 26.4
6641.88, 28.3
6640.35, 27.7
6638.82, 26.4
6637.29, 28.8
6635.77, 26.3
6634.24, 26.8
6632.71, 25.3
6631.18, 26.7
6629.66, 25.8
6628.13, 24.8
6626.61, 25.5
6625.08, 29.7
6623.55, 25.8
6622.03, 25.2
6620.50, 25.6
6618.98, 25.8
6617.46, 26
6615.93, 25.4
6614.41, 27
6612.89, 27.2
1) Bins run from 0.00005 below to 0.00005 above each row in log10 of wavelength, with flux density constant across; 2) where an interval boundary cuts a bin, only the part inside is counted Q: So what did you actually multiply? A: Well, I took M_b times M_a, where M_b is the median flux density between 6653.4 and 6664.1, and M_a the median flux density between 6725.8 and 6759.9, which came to 708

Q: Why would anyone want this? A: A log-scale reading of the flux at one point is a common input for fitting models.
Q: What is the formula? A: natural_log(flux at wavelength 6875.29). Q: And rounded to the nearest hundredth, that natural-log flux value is 3.28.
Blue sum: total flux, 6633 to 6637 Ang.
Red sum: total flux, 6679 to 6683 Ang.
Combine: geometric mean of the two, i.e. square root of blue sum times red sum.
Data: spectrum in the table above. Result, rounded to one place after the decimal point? 52.2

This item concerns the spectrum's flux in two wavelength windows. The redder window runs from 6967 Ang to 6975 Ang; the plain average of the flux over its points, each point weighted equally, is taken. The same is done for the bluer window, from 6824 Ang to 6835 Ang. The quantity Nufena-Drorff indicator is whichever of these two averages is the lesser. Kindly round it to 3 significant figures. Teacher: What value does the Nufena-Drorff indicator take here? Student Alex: 26.1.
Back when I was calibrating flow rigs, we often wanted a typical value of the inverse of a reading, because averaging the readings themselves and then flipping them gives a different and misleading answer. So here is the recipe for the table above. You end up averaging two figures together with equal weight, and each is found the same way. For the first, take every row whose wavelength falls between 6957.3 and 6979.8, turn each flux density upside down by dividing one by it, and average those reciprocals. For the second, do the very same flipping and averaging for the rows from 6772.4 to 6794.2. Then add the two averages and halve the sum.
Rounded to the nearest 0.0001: 0.0388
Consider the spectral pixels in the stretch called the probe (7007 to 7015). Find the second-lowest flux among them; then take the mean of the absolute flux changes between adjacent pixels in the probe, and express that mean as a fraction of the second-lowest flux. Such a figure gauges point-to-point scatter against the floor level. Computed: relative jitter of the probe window 0.043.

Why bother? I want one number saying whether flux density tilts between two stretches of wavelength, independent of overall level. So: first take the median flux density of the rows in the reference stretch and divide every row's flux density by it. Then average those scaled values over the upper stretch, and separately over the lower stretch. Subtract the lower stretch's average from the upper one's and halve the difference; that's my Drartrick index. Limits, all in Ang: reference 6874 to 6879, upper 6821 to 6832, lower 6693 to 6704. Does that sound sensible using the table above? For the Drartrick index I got 0.01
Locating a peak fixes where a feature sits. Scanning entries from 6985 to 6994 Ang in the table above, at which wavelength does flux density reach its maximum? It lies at 6991.83 Ang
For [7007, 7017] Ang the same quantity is 7014.41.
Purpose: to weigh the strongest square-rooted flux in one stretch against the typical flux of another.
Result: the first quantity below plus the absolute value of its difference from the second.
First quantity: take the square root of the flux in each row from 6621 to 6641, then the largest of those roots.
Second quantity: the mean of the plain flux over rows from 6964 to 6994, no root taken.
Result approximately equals 26.1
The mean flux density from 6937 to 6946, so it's 26.6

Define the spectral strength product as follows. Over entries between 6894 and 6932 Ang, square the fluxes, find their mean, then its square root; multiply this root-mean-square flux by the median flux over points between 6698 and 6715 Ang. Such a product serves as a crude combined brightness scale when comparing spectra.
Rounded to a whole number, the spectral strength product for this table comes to 670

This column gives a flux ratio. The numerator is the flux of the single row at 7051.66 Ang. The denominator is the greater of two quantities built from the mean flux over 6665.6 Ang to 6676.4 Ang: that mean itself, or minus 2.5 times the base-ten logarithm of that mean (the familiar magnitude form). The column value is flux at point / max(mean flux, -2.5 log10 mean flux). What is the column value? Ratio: 0.94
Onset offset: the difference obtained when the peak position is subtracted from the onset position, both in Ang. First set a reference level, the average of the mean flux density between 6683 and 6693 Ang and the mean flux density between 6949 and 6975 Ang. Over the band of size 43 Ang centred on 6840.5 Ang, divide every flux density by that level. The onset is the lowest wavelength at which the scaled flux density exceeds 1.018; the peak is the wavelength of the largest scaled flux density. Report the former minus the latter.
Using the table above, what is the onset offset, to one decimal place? -11.0 Ang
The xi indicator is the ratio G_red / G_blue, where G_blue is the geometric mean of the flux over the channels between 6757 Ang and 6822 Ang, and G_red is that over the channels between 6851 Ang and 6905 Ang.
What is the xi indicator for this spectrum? 1.01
